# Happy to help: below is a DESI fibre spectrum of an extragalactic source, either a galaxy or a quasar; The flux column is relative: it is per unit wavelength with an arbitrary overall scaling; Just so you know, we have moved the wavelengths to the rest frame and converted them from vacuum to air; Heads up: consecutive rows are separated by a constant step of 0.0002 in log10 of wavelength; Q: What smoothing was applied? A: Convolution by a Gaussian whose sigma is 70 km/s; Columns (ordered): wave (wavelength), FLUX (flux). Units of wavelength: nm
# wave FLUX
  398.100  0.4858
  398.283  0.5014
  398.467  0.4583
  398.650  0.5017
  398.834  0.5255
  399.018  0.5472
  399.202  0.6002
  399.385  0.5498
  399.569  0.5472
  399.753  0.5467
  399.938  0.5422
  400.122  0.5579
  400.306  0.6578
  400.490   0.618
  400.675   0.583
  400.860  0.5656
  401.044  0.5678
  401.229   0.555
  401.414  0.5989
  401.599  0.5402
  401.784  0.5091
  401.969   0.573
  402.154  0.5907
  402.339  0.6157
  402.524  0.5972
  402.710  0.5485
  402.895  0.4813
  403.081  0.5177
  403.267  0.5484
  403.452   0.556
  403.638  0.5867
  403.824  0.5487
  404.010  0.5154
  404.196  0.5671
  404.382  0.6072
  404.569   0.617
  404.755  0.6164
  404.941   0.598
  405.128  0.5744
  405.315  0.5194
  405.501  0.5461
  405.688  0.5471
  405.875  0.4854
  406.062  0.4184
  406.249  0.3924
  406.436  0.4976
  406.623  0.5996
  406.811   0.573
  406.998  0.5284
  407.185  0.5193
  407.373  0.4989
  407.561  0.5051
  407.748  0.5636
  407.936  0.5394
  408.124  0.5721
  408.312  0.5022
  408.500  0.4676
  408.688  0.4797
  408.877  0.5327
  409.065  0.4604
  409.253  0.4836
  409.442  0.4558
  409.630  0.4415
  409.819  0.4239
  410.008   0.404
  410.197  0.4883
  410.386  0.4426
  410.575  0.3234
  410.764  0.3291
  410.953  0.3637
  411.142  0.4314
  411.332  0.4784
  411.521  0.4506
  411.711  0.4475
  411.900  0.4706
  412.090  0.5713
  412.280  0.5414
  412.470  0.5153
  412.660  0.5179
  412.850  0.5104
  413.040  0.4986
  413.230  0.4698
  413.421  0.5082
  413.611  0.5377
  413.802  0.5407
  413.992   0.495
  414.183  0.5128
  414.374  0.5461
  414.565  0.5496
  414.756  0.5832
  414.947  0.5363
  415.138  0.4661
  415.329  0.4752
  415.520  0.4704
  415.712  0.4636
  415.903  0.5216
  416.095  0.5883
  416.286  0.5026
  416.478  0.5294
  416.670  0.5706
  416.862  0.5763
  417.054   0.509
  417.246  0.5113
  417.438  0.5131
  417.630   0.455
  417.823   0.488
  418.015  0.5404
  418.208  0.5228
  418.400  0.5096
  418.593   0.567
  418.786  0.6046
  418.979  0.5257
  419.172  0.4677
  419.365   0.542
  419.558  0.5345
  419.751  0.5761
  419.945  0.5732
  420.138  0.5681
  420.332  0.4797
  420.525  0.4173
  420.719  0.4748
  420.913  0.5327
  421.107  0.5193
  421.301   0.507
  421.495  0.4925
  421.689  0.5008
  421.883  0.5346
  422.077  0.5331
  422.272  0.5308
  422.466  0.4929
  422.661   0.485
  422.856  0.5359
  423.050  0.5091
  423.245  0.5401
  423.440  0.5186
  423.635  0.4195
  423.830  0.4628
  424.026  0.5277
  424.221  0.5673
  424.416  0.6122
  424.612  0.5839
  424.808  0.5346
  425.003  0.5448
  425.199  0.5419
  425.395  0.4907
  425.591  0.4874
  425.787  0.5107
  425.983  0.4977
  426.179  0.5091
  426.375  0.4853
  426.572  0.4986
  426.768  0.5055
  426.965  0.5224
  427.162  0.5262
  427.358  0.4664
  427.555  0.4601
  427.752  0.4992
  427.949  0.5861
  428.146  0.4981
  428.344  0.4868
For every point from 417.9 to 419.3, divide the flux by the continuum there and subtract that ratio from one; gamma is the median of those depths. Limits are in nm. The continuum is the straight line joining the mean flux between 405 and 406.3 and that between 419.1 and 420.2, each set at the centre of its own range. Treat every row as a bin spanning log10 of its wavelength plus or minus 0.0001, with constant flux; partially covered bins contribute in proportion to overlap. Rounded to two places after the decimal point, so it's 0.03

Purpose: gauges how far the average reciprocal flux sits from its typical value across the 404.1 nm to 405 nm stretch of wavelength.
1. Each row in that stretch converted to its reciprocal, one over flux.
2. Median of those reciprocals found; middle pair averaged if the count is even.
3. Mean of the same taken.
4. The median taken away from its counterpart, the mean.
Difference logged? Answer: 0.02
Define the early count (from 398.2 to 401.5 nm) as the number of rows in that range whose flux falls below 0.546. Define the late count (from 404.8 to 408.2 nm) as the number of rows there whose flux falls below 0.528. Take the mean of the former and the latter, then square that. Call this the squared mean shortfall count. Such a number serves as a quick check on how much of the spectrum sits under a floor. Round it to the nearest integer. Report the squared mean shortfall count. 42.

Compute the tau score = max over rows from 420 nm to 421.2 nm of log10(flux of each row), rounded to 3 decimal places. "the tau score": -0.246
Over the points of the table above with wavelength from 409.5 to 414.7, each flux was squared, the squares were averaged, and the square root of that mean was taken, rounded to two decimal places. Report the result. 0.48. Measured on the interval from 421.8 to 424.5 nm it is 0.52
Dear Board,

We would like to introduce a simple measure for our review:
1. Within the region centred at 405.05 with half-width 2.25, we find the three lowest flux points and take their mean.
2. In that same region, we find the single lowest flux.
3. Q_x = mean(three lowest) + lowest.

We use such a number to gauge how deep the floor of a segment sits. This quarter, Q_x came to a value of 0.82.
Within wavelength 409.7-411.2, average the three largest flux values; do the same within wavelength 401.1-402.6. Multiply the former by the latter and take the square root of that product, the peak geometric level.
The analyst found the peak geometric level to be 0.524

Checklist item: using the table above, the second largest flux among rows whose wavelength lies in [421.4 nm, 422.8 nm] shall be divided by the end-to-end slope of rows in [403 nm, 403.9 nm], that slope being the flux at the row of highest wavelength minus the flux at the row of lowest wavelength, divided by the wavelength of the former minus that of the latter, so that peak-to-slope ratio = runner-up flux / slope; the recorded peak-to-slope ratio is 13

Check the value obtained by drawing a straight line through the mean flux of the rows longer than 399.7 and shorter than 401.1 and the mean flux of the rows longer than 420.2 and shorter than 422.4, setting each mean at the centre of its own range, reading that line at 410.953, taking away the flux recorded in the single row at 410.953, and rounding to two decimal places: 0.18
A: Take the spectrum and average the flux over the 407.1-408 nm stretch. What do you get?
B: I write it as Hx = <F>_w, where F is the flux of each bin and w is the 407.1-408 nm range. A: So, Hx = 0.525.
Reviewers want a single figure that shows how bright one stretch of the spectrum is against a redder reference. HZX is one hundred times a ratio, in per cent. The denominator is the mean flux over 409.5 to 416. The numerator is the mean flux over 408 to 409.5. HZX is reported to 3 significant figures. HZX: 103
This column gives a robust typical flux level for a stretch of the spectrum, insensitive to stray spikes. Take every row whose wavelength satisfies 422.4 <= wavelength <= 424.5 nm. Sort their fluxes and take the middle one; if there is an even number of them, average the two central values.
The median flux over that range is 0.519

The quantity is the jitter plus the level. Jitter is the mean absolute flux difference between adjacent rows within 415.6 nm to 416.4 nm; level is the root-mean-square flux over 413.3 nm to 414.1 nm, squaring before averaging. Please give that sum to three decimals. 0.591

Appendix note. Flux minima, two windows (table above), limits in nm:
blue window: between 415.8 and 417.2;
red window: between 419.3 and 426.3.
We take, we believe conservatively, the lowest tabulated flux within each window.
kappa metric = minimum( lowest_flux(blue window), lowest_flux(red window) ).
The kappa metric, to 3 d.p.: 0.417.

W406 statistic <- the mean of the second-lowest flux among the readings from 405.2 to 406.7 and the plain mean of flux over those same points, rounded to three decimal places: 0.460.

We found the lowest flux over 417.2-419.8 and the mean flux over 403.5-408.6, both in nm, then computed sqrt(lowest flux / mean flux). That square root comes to 0.920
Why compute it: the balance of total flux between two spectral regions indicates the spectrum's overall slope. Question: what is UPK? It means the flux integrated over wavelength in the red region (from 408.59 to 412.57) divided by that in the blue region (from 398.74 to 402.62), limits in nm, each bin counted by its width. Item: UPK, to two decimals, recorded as 0.82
